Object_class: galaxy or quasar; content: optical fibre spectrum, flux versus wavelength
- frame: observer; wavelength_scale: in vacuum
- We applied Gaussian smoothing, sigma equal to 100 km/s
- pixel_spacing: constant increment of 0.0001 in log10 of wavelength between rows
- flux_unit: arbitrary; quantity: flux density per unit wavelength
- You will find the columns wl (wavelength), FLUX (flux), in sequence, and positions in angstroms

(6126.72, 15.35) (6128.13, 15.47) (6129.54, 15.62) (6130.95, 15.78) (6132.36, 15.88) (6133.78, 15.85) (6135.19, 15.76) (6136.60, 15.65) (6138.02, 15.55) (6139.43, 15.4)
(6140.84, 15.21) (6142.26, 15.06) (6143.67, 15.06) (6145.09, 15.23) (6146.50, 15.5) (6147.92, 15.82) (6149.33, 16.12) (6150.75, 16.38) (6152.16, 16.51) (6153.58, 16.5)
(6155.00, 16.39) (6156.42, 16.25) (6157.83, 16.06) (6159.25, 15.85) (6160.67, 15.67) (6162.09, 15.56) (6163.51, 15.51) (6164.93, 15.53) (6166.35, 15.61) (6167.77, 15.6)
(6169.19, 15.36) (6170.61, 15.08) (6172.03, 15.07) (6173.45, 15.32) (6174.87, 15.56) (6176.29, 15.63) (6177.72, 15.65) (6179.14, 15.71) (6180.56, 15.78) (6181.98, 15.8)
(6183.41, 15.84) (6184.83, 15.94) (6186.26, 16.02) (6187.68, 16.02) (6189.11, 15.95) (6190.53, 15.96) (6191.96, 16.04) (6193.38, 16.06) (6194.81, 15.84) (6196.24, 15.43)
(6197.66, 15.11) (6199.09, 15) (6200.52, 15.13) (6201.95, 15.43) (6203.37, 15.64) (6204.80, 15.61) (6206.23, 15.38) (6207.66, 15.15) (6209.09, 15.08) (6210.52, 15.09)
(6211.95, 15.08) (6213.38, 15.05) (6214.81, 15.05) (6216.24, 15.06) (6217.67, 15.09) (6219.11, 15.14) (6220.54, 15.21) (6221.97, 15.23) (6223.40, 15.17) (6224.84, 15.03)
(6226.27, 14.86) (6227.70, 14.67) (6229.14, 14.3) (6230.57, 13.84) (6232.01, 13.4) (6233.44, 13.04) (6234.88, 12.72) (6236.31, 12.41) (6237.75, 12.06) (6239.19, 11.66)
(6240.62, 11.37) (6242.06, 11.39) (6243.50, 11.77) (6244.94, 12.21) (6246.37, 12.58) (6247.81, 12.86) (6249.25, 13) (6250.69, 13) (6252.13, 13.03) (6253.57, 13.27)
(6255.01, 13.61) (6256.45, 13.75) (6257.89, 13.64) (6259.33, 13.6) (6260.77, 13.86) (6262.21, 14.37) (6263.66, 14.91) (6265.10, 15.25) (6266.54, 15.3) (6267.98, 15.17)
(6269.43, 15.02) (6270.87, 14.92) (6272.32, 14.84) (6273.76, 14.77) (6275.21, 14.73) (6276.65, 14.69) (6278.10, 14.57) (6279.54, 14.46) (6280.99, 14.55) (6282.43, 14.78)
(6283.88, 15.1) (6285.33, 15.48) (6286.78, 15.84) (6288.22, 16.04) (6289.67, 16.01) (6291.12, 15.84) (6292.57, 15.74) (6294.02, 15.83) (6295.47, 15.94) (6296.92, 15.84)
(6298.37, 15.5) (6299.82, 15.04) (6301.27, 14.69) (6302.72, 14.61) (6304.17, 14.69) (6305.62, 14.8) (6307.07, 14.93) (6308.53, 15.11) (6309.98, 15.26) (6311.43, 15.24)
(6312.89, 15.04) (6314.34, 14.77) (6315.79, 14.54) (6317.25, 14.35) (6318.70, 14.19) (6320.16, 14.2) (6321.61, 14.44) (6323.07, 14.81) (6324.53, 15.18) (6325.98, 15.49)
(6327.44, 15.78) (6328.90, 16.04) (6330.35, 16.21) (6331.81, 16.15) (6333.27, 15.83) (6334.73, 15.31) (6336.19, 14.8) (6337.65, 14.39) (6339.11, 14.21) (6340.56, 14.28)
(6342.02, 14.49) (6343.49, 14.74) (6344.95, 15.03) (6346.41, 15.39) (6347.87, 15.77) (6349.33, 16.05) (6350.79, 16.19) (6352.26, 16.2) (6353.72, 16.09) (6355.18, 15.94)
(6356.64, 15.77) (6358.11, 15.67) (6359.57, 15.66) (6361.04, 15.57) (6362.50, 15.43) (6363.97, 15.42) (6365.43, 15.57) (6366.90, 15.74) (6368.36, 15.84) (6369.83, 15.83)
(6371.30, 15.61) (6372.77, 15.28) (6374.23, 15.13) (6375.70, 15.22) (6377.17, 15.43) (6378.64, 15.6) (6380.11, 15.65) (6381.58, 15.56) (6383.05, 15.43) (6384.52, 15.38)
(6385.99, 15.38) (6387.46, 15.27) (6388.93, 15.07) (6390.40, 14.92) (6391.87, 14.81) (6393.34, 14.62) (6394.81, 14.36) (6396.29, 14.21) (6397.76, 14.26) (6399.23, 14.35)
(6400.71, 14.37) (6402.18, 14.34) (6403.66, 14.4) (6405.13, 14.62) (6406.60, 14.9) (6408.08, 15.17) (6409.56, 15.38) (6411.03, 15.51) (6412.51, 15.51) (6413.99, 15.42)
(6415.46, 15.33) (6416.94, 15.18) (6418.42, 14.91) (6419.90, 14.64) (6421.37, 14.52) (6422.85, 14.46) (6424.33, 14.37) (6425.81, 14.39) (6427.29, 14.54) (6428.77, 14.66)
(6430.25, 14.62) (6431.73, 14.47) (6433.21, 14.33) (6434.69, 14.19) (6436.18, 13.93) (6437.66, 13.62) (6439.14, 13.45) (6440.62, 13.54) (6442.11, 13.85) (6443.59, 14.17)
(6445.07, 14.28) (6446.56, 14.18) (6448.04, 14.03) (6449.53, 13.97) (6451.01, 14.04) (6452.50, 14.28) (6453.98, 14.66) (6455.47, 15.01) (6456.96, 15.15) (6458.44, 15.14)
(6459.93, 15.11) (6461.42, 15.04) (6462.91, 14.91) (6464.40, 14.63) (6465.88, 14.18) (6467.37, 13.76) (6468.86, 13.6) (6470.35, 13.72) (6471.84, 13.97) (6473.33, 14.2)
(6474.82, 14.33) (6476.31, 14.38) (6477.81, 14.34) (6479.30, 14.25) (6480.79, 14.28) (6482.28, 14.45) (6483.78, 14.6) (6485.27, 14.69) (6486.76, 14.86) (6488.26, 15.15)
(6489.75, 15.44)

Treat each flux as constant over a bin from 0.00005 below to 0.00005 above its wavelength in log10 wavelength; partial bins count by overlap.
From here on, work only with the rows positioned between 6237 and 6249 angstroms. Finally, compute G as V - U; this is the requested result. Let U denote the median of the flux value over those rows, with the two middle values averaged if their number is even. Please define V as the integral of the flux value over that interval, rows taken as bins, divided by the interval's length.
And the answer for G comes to 0.11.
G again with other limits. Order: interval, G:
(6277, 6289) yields 0.16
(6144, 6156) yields -0.23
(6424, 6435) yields 0.03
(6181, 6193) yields -0.01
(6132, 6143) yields -0.07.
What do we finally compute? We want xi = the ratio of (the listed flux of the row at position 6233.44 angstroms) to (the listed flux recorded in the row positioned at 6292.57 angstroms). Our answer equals 0.83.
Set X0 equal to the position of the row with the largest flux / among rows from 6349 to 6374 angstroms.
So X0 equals 6352.26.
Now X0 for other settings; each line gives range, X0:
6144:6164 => 6152.16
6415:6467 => 6415.46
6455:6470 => 6456.96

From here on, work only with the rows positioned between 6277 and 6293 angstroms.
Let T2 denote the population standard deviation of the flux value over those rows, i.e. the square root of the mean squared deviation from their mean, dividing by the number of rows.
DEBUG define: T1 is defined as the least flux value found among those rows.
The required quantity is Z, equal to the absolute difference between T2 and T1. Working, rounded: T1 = 14.46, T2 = 0.60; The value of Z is 13.9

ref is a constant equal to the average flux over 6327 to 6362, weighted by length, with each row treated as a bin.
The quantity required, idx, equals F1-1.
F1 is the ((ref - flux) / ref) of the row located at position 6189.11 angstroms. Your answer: -1.030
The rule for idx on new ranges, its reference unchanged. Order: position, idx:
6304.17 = -0.949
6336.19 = -0.956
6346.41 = -0.994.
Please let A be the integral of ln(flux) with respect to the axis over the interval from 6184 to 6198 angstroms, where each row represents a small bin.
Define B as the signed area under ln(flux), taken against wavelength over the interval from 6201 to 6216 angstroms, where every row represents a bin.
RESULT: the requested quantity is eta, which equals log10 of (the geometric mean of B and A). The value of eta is 1.60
